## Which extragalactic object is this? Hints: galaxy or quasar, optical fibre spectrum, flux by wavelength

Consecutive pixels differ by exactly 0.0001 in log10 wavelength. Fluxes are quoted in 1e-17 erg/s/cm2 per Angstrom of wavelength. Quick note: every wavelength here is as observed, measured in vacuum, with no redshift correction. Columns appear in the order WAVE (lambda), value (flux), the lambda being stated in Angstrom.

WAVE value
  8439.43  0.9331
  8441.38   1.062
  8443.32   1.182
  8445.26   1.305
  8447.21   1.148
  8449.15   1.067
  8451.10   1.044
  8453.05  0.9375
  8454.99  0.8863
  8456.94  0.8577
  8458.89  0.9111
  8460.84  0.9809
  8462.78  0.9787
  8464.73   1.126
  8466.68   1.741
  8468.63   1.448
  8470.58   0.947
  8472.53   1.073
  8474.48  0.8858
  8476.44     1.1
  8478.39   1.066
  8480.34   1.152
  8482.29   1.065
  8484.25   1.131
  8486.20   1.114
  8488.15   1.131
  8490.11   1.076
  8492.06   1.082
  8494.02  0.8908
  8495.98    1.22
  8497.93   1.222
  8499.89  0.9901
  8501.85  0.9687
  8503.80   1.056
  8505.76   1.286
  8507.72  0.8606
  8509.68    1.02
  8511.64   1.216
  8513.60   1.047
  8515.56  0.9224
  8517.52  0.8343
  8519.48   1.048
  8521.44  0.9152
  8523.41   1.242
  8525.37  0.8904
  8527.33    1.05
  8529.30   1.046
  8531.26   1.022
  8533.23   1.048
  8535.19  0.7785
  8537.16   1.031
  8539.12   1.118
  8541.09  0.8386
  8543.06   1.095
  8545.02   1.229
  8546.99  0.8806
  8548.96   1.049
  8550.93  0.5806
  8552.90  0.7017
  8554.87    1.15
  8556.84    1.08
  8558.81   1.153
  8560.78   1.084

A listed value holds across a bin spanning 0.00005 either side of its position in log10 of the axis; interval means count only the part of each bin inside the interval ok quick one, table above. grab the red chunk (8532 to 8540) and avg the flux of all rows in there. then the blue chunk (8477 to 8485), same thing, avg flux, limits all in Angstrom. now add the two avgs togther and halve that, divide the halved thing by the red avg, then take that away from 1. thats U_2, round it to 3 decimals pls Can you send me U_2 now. -0.055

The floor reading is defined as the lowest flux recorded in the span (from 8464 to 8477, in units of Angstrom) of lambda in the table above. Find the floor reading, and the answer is 0.8858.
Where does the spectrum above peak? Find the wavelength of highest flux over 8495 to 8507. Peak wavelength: 8505.76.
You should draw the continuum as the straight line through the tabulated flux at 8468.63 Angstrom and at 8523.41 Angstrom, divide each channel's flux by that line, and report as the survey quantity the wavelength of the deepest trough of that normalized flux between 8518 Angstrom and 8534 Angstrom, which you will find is 8525.37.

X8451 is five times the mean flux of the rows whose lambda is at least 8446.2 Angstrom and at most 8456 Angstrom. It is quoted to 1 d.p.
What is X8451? 5.1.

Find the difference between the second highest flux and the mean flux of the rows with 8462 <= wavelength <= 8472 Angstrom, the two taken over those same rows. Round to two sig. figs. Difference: 0.20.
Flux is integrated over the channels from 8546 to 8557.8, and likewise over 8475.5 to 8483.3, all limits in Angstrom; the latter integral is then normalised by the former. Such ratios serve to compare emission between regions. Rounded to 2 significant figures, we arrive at 0.80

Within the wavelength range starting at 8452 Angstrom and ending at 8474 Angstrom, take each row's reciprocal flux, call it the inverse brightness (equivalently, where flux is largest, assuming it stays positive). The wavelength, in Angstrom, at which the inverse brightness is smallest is 8466.68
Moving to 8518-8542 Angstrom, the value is 8523.41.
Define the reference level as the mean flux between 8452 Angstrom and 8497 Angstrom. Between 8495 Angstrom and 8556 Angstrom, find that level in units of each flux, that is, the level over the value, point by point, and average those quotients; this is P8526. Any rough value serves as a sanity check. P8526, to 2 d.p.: 1.10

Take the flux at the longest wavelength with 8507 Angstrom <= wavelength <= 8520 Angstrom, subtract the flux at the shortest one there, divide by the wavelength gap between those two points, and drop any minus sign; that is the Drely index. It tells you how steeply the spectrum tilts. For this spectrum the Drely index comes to 0.016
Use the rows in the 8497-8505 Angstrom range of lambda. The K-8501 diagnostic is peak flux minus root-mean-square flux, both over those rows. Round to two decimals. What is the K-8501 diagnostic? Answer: 0.16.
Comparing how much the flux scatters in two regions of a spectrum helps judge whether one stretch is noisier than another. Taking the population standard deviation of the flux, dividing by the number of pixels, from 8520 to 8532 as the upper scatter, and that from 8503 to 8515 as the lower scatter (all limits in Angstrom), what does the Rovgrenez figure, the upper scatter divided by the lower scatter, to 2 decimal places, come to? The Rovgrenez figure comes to 0.83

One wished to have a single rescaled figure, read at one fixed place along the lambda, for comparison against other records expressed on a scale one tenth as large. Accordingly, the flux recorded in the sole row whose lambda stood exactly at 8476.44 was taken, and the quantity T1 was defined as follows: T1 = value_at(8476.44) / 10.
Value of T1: 0.110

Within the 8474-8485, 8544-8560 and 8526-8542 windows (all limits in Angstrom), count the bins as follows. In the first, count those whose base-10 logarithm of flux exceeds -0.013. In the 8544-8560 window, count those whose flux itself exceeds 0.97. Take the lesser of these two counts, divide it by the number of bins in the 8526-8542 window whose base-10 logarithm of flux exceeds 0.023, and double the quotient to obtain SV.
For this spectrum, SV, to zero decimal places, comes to 10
